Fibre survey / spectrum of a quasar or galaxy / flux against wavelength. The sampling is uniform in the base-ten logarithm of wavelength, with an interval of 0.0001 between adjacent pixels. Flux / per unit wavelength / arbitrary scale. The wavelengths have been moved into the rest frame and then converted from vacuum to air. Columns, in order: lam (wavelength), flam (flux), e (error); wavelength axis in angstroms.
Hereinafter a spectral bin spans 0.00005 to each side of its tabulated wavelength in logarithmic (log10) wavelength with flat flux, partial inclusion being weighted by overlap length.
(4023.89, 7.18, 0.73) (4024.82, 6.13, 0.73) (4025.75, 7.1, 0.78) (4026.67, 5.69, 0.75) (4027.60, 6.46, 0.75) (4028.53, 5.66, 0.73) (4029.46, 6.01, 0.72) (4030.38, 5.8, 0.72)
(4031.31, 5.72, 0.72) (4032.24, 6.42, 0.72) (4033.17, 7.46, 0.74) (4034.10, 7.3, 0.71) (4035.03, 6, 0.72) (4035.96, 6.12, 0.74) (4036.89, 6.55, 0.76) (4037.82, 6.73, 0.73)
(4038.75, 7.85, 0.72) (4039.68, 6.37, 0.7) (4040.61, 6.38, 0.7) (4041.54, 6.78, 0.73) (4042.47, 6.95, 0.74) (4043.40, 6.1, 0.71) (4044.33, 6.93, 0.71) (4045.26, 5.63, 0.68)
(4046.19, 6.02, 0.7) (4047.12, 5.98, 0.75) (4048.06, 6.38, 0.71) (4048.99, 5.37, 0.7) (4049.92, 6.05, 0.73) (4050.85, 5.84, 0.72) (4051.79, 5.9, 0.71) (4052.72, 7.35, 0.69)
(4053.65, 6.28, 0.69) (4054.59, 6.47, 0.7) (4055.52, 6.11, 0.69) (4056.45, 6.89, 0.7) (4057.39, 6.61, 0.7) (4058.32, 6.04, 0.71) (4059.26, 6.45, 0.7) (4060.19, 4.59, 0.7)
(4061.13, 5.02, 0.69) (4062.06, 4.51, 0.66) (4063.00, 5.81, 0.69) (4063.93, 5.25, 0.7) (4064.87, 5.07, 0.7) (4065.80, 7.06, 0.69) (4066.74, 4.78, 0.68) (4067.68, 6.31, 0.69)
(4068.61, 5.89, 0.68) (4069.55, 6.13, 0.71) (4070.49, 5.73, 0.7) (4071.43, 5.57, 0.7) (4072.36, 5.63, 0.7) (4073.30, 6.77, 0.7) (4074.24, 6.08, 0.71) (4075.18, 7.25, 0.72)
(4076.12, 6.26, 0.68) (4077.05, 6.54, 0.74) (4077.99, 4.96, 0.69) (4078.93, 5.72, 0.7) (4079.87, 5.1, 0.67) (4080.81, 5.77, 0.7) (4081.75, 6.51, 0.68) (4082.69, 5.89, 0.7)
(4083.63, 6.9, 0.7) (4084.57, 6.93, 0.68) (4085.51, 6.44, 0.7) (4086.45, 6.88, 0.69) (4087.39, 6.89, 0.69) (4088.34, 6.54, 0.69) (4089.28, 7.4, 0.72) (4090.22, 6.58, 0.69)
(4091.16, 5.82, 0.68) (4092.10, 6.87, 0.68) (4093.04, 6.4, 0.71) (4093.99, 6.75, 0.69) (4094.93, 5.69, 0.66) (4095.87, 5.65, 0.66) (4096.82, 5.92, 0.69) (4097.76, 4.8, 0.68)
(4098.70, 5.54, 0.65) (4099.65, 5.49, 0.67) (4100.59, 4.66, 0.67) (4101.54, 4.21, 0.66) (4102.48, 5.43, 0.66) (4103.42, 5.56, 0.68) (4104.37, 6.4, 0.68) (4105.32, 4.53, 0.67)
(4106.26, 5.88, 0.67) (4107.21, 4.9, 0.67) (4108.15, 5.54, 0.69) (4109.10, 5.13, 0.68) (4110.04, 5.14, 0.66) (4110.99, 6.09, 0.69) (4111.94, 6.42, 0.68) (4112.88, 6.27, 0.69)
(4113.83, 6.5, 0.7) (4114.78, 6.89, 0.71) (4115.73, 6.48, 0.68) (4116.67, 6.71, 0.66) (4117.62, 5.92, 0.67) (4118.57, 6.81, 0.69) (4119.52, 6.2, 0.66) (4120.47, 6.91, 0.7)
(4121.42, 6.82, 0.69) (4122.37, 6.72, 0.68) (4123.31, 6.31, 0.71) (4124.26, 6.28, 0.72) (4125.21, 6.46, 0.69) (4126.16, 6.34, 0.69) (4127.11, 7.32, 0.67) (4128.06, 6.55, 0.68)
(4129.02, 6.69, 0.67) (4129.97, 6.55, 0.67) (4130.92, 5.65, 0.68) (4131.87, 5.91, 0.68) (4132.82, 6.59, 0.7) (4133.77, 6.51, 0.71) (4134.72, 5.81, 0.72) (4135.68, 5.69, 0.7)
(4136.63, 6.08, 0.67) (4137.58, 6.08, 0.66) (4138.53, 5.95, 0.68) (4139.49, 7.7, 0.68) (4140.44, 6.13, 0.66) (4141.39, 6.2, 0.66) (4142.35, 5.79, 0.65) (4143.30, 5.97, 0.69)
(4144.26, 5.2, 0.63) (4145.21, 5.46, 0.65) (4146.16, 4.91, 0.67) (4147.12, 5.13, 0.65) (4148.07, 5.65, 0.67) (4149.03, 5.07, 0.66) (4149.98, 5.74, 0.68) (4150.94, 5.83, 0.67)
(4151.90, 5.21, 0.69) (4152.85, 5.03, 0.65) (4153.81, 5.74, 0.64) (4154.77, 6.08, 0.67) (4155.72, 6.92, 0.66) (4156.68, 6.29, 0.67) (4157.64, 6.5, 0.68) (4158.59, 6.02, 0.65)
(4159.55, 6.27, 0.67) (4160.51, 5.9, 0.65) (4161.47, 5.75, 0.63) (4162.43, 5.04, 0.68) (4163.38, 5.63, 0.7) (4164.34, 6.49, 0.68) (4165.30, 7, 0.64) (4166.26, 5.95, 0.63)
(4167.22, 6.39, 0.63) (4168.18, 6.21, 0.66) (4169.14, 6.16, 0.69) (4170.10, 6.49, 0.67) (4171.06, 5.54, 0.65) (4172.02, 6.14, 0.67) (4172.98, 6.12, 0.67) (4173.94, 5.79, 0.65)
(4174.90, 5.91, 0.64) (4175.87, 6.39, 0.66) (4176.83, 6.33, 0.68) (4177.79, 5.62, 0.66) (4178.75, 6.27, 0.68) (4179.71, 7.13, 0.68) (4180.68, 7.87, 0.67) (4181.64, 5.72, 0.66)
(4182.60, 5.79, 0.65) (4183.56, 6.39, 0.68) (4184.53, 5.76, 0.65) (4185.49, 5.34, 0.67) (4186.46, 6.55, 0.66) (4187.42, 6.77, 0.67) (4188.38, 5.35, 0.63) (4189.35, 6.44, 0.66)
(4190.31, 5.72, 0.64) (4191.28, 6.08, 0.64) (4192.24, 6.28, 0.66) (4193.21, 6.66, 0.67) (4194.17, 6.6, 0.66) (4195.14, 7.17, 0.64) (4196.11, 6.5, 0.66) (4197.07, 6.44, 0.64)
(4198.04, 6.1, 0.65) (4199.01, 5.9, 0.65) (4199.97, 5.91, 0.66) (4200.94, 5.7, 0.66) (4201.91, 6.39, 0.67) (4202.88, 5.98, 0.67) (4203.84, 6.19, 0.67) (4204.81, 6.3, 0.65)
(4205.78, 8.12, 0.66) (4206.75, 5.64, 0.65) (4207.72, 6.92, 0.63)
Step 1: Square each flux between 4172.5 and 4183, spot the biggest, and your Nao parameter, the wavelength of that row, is 4180.68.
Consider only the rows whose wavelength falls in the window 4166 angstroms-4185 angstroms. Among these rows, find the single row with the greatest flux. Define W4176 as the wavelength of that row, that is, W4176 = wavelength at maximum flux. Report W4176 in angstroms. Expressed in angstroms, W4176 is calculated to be 4180.68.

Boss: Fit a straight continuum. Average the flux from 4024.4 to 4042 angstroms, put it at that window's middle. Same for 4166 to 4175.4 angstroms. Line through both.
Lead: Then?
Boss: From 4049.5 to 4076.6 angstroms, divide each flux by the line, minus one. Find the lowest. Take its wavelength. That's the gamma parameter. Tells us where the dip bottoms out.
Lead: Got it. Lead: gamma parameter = 4062.06 angstroms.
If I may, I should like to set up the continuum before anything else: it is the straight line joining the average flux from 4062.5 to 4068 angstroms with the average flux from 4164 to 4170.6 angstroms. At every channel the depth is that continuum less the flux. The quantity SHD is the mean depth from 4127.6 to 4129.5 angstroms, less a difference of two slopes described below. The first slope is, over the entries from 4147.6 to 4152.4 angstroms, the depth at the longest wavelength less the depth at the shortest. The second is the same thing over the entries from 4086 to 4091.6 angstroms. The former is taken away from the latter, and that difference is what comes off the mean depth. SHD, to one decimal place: -1.1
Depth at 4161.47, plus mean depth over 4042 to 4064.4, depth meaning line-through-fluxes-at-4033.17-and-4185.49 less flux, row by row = 1.1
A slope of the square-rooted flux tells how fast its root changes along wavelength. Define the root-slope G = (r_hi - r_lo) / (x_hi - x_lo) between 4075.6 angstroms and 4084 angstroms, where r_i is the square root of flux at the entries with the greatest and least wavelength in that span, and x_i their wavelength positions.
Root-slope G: 0.017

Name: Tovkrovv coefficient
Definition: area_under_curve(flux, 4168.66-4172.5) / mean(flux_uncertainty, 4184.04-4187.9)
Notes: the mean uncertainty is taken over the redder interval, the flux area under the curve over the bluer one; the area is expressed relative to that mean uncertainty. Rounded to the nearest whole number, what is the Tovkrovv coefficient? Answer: 35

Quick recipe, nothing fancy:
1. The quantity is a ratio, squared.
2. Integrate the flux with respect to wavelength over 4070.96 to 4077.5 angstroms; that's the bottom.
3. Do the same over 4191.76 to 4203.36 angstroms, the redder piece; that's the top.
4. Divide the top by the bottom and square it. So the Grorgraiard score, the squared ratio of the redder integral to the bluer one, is 3.1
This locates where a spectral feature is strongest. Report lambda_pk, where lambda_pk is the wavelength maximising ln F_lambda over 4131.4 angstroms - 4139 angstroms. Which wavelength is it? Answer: 4132.82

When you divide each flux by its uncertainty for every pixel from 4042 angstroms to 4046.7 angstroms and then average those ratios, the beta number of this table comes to 8.9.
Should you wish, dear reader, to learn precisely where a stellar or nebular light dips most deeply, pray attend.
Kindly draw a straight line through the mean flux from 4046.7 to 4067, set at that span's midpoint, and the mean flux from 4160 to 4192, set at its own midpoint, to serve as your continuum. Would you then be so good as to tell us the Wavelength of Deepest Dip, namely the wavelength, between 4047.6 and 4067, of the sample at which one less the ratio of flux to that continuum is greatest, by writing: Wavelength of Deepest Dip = 4062.06 angstroms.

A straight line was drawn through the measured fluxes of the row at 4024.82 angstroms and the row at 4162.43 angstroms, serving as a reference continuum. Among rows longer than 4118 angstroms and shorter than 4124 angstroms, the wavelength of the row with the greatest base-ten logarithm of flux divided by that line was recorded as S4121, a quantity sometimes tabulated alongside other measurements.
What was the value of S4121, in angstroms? 4120.47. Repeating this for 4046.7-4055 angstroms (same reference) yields 4052.72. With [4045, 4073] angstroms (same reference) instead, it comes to 4052.72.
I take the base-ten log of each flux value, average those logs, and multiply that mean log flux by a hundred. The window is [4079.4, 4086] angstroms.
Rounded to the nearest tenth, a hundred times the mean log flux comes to 79.2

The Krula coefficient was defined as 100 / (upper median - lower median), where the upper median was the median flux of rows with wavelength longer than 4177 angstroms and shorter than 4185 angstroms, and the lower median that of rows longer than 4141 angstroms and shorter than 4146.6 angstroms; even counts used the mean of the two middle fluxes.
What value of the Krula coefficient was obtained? 247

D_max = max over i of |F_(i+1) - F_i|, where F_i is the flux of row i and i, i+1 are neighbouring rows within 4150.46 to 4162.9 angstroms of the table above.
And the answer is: 0.8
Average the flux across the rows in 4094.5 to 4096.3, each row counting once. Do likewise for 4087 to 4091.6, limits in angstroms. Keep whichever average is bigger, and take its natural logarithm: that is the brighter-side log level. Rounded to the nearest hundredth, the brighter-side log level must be 1.89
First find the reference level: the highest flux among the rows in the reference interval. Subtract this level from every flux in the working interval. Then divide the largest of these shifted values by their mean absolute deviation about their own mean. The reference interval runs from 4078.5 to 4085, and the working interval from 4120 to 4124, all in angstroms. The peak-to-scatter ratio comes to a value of 0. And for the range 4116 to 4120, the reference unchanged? 0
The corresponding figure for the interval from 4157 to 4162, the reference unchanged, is -2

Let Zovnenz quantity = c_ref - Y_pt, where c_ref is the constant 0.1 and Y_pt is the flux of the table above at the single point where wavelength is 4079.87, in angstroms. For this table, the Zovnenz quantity -5.00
